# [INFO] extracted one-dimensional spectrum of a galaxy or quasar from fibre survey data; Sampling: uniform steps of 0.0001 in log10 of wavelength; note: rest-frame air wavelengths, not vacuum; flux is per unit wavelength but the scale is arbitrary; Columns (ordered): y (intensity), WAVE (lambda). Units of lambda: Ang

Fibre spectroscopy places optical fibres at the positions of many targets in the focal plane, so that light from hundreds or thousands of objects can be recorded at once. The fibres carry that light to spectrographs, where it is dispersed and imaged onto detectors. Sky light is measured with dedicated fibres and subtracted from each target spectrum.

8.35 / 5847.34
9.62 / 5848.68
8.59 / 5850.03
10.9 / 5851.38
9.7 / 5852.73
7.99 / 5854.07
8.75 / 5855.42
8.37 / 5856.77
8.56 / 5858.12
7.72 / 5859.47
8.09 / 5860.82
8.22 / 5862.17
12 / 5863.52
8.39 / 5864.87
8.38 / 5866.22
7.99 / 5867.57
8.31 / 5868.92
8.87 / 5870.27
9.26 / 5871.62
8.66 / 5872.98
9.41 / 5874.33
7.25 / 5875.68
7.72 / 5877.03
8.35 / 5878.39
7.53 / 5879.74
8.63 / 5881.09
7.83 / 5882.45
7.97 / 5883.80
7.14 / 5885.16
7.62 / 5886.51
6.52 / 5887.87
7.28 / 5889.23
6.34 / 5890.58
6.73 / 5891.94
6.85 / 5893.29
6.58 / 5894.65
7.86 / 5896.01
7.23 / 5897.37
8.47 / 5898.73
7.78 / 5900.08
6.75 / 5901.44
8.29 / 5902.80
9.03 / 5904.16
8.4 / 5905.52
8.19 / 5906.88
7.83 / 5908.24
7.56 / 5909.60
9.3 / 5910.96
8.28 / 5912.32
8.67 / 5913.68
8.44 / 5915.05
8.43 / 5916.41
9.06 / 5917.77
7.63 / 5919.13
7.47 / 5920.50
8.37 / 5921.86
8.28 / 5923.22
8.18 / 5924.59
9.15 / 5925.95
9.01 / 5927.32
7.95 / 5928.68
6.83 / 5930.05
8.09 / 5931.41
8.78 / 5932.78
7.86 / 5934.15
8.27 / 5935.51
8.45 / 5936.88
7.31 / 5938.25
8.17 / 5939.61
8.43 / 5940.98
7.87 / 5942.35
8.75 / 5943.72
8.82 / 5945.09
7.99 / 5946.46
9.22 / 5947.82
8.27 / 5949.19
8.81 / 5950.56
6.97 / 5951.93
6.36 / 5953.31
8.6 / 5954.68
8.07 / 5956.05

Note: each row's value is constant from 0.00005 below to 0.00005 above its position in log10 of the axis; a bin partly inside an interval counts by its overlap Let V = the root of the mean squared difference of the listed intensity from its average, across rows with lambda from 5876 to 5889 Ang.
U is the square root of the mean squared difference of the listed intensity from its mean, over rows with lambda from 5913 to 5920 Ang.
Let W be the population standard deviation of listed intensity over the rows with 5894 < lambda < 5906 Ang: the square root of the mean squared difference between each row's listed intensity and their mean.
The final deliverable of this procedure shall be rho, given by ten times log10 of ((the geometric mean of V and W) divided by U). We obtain 2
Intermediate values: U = 0.47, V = 0.6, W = 0.78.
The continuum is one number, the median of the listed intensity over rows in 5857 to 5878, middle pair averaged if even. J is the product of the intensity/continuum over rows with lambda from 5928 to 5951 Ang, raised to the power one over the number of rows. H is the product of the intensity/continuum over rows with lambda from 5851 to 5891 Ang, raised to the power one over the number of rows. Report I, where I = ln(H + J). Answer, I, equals 0.675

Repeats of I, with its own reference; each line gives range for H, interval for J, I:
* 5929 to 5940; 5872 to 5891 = 0.624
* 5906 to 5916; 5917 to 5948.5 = 0.680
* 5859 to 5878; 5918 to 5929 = 0.693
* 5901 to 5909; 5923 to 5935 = 0.663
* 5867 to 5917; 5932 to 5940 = 0.648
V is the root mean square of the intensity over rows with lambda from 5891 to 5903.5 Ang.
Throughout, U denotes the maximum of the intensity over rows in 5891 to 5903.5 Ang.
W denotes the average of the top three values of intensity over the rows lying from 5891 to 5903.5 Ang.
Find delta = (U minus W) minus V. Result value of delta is -7.2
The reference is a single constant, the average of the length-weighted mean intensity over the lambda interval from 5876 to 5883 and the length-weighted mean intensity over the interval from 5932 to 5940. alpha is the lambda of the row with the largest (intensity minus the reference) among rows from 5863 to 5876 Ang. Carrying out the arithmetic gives 5863.52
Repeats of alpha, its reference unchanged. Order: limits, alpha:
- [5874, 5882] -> 5874.33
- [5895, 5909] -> 5904.16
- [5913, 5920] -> 5917.77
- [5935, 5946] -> 5945.09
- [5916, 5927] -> 5925.95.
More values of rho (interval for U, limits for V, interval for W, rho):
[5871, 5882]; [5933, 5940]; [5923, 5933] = -2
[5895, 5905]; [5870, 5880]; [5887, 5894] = -2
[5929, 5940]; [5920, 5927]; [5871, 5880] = 0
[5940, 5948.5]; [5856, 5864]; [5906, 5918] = 3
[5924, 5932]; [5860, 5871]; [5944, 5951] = 0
